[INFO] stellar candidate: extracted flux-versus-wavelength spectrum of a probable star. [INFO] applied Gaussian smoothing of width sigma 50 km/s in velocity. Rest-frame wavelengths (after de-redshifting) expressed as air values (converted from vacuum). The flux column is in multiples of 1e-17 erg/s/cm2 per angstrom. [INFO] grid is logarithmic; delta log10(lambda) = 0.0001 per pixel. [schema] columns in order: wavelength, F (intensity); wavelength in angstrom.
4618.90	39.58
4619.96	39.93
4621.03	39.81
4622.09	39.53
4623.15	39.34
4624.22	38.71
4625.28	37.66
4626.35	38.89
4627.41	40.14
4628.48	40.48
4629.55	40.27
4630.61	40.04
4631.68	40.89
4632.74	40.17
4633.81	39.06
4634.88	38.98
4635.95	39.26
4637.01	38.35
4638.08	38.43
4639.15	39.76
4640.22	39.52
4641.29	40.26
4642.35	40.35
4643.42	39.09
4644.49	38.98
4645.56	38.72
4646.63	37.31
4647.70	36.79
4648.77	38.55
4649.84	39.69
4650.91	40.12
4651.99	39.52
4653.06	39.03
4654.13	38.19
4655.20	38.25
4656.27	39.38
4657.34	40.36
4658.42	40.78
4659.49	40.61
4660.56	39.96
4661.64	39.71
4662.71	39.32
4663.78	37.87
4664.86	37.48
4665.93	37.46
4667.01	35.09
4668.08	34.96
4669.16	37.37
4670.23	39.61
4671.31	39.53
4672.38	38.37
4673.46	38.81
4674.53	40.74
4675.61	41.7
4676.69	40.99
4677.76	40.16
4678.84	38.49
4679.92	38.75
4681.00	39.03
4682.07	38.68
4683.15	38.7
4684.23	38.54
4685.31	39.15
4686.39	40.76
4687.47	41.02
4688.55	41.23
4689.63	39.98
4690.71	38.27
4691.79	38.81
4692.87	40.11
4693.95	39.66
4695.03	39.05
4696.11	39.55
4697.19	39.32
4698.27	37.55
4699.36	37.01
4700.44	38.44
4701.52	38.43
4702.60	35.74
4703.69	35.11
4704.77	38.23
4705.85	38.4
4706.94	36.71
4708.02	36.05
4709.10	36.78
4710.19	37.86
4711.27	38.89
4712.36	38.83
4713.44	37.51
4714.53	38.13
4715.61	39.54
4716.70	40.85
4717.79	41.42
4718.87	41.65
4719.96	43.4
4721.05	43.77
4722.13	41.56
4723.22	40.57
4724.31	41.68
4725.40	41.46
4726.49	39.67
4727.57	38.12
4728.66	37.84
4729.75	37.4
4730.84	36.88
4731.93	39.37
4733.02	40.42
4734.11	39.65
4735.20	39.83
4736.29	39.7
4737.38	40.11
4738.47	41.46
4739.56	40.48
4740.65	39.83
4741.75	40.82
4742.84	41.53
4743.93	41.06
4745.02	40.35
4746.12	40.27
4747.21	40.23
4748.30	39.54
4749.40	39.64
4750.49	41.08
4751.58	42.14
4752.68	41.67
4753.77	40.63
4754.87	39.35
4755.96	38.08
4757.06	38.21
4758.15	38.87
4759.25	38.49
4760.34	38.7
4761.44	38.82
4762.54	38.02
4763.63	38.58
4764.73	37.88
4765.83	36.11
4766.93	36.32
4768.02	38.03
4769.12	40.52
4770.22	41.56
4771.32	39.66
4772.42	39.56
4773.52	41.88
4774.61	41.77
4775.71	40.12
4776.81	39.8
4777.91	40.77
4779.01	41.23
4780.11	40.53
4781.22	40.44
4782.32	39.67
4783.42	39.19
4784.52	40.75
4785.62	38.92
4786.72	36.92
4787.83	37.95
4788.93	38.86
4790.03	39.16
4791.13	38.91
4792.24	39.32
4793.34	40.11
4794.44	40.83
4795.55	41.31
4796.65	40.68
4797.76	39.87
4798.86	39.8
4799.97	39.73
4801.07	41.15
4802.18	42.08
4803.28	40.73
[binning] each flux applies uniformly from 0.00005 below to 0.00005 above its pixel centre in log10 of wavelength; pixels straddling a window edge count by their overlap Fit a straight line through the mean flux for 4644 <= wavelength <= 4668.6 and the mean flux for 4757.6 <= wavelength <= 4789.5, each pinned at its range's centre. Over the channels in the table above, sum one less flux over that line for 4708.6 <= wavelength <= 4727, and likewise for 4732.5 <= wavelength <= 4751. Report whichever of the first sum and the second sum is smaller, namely -0.54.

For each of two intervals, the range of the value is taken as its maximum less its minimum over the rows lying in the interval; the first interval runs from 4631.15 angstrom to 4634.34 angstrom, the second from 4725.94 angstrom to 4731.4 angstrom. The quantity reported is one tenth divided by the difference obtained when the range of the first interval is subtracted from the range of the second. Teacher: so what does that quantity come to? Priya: 0.10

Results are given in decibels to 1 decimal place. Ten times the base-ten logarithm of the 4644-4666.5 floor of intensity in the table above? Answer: 15.7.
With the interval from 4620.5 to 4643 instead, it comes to 15.8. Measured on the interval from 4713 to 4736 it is 15.7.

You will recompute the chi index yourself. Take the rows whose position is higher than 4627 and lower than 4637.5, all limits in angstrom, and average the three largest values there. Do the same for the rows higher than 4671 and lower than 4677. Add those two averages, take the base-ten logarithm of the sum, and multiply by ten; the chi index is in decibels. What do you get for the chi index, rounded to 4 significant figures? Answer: 19.12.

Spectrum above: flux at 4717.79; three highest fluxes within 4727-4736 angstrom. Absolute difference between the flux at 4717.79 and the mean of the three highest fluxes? 1.5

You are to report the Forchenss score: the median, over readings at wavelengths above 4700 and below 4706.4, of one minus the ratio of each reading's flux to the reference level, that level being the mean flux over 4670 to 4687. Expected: 0.030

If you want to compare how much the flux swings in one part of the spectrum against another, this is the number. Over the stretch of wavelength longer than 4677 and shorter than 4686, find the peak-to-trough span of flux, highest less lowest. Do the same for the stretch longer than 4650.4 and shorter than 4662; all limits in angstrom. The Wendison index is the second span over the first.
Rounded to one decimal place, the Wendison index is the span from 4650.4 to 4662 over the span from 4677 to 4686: 1.6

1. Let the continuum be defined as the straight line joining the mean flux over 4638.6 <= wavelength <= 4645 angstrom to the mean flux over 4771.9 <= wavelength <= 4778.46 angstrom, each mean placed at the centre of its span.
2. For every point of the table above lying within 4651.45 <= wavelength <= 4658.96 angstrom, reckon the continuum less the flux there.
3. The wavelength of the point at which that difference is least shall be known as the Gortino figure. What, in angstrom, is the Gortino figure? 4658.42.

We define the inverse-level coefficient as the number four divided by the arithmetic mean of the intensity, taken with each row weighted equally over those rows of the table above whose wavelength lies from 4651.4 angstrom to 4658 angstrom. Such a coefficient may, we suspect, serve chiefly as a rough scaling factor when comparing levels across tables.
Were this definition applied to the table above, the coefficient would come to 0.102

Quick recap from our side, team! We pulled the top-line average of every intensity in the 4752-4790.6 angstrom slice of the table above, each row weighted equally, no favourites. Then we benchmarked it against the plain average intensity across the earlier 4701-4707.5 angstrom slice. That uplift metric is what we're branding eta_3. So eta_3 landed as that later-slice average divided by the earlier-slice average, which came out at 1.06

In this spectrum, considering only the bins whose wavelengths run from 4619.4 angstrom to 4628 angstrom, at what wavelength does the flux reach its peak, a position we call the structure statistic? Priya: 4627.41 angstrom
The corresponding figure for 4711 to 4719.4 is 4718.87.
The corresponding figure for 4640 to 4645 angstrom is 4642.35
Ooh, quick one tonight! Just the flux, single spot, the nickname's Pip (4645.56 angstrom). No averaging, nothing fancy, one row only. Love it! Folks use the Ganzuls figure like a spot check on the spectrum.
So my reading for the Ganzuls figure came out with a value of 38.72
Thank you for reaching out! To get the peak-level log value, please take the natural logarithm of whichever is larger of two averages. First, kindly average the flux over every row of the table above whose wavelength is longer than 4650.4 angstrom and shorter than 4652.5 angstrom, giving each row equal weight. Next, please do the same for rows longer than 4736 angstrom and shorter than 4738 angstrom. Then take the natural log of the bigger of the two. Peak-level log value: 3.69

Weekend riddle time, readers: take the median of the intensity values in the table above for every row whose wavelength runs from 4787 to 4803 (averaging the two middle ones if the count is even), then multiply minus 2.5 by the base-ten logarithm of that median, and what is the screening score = -4.00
